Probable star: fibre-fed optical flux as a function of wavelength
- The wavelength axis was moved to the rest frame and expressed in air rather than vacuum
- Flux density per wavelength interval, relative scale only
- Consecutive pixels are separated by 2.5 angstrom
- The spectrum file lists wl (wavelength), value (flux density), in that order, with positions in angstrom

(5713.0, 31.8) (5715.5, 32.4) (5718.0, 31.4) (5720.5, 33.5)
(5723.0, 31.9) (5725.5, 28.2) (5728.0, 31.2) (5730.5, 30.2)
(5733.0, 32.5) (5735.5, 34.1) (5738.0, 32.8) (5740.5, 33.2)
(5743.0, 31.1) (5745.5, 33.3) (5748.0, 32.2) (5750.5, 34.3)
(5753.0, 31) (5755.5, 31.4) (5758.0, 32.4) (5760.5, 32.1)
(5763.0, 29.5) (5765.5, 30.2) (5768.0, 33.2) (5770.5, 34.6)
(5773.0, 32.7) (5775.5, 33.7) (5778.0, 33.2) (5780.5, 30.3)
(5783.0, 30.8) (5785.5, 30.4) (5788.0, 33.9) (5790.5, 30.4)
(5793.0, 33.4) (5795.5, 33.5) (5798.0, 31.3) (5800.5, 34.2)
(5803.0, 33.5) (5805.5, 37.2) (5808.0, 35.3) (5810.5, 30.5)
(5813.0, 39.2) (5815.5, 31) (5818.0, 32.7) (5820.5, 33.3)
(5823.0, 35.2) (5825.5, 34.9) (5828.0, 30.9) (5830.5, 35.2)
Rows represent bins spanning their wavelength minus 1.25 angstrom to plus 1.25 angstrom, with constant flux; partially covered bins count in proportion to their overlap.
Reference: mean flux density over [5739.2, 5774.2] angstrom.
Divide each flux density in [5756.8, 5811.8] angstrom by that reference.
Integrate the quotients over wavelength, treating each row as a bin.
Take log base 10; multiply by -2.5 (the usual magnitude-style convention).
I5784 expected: -4.4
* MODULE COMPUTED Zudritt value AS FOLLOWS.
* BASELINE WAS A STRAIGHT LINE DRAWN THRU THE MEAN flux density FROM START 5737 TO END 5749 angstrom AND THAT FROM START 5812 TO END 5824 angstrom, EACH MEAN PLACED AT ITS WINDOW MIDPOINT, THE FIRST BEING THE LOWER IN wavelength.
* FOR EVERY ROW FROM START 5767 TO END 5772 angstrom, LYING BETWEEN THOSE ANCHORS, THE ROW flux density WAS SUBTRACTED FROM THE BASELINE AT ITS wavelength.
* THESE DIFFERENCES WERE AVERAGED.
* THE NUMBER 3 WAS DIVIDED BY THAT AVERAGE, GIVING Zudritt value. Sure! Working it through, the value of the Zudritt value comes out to -3.9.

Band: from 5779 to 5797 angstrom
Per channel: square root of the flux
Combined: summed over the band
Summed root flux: 39.5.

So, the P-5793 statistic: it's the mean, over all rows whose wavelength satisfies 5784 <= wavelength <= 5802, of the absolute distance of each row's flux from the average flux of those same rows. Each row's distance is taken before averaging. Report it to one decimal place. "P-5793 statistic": 1.5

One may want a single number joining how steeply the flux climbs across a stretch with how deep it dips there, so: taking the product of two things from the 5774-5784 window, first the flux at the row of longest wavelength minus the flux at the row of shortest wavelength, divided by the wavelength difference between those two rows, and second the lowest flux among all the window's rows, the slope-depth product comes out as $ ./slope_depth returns -11.7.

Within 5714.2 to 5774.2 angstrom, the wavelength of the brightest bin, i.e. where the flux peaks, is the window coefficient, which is 5770.5 angstrom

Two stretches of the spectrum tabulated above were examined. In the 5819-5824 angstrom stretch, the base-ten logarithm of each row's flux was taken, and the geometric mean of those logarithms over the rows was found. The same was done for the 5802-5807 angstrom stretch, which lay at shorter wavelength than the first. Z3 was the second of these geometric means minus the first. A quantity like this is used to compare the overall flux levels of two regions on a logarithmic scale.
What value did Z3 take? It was 0.013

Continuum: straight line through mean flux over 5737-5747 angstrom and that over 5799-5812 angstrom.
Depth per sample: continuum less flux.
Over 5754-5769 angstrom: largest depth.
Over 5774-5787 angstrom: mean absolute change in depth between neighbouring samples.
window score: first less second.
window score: 2.51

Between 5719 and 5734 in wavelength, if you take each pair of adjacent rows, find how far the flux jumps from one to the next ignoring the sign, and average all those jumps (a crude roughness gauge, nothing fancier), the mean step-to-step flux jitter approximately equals 2.3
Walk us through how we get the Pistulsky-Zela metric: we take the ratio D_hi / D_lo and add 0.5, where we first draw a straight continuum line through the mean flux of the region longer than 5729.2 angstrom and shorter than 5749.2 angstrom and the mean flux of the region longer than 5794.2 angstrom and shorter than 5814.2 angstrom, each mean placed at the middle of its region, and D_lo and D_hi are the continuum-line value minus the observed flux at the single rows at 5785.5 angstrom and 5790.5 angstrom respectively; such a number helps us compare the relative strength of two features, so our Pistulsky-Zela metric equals 1.5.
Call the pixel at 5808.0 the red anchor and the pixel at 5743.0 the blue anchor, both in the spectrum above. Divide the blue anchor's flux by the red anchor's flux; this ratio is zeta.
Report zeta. 0.88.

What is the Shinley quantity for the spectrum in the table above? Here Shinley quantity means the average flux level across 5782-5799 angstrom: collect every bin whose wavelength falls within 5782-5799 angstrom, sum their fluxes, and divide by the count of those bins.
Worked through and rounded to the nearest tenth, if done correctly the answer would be 32.0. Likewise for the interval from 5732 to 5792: 32.2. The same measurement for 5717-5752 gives 32.1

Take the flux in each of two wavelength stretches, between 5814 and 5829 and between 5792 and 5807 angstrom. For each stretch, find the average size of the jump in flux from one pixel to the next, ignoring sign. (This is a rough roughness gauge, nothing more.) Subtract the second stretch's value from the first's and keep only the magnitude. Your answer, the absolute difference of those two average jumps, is 0.22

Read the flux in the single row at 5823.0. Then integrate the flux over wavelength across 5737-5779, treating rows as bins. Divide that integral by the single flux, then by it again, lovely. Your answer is 1.1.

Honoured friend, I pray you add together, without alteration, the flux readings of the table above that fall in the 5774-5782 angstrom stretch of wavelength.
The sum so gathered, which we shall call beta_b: 97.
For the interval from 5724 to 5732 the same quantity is 90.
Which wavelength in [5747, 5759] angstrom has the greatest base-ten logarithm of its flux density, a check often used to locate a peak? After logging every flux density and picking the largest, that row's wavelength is 5750.5 angstrom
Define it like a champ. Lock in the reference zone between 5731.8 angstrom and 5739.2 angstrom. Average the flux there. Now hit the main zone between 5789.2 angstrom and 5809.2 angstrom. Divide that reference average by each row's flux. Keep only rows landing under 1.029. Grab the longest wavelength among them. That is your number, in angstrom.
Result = 5808.0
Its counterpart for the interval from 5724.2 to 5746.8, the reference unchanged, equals 5745.5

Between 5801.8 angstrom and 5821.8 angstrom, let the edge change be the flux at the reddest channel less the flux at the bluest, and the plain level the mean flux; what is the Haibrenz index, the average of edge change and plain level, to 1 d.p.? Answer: 16.9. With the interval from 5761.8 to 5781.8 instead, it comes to 16.5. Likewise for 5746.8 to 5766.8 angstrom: 14.8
